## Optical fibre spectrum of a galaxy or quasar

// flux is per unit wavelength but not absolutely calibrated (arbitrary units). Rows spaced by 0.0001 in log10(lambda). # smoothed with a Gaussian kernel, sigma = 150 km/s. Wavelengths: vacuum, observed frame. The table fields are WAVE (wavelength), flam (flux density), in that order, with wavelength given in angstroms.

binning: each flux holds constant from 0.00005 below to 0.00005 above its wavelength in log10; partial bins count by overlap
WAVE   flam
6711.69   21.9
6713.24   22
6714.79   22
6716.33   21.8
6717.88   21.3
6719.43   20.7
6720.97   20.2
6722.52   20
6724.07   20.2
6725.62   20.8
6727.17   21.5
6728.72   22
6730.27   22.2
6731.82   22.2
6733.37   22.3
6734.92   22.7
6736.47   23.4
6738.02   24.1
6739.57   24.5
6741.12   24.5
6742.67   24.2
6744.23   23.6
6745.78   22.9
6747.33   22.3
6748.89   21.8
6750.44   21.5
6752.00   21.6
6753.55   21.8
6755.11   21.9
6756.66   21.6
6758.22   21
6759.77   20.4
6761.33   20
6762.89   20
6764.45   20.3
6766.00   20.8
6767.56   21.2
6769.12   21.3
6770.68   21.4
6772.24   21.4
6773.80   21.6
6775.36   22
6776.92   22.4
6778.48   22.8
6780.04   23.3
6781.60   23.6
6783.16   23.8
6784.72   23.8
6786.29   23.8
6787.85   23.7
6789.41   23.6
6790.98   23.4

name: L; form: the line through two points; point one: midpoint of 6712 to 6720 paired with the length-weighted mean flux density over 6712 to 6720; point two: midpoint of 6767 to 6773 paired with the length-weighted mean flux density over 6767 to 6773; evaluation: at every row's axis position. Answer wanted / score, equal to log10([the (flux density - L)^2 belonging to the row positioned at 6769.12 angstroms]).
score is -3.4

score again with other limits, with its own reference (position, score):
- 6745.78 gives 0.3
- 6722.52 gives 0.4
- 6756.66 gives -1.3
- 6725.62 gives -0.3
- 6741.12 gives 1.0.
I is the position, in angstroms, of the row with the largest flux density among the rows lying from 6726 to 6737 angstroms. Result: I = 6736.47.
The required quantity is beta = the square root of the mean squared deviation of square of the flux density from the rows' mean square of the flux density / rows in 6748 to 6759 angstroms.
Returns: 12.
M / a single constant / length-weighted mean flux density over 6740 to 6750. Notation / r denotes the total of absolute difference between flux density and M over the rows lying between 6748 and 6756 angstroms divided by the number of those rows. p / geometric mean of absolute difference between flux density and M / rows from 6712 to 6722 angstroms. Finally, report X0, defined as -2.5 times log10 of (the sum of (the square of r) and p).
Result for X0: -1.50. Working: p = 1.76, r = 1.5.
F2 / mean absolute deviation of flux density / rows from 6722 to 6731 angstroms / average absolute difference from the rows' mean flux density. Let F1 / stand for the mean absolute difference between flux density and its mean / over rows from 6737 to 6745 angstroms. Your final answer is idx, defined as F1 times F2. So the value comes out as 0.21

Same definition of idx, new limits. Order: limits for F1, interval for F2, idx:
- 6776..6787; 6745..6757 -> 0.15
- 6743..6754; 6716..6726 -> 0.31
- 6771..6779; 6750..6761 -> 0.18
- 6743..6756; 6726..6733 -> 0.14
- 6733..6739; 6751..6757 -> 0.08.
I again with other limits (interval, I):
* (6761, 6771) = 6770.68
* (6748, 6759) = 6755.11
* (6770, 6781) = 6780.04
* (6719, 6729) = 6728.72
